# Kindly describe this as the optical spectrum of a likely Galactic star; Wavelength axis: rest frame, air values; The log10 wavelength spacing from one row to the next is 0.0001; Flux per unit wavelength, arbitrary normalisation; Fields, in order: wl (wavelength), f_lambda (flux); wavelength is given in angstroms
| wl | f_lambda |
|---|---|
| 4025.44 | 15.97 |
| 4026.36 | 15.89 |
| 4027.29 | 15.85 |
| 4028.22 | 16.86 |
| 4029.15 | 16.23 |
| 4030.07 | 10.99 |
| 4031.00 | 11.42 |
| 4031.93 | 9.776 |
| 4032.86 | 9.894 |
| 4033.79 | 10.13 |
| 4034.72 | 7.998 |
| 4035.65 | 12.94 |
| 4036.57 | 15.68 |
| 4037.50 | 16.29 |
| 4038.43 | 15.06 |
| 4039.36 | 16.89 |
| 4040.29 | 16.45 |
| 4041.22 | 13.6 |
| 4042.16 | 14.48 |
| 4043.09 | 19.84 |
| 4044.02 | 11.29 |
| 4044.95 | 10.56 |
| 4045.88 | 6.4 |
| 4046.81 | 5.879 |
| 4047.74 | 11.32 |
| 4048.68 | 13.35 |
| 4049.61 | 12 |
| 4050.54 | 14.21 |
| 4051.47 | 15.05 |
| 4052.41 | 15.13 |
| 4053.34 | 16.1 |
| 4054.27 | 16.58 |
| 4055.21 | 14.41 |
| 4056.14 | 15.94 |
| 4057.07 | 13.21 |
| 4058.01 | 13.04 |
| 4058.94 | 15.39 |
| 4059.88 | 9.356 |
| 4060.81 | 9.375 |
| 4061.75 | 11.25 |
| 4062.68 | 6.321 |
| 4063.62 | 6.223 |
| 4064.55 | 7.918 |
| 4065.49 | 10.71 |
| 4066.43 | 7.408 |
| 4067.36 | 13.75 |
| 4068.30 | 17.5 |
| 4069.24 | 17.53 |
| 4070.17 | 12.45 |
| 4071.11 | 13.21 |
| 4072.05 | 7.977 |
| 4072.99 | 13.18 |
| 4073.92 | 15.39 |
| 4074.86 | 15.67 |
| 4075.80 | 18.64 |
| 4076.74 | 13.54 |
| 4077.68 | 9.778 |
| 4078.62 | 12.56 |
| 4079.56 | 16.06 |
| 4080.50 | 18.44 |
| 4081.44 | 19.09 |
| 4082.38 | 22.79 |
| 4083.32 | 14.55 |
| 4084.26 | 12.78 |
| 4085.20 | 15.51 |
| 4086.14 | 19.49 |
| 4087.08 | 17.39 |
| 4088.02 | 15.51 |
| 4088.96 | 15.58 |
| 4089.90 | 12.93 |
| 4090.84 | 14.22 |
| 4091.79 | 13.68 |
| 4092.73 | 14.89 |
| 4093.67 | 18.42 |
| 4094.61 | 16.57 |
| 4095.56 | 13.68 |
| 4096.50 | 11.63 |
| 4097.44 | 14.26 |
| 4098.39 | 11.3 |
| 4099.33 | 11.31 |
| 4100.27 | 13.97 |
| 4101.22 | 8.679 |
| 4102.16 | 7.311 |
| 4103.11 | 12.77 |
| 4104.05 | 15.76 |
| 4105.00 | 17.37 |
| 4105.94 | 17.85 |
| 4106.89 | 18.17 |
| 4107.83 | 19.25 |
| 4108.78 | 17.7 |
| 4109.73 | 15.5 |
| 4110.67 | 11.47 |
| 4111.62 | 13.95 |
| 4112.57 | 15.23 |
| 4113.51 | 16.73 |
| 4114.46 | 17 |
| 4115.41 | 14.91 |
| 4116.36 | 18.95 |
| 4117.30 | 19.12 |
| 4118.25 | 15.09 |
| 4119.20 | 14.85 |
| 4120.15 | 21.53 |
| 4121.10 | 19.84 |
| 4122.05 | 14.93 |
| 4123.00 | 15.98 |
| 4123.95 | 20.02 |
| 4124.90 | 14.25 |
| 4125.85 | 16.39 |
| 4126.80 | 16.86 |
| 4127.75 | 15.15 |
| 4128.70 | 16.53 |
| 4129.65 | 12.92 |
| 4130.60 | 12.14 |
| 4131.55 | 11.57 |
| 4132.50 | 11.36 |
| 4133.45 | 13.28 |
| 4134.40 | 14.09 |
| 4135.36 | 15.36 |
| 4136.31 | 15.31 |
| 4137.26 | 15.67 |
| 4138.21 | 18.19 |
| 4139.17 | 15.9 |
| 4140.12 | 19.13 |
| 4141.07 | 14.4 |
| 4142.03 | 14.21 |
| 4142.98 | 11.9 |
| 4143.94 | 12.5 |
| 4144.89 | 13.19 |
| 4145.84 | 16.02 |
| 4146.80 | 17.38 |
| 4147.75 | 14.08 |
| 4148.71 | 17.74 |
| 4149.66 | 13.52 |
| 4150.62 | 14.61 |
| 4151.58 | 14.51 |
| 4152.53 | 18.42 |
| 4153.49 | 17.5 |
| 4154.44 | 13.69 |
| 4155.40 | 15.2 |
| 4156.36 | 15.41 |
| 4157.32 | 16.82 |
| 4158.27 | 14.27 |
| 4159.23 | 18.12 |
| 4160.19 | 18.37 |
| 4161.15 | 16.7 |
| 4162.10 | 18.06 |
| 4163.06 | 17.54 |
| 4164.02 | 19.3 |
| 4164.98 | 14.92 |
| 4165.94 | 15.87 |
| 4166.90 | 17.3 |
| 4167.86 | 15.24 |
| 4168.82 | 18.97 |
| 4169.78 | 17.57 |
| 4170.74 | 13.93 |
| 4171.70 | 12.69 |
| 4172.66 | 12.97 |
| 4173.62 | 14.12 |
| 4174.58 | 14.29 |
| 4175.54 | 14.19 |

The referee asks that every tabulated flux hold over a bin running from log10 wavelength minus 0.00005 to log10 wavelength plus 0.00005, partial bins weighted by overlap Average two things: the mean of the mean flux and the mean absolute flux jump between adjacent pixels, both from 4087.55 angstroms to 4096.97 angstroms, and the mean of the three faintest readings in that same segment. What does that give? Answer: 10.5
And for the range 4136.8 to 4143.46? 11.3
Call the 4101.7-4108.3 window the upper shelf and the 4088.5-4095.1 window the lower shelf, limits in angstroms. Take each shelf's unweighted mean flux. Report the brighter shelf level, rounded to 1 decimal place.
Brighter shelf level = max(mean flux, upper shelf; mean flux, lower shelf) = 15.5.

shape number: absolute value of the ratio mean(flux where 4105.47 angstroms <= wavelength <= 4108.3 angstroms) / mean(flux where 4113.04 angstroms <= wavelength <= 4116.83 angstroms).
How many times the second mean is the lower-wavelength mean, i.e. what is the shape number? 1.09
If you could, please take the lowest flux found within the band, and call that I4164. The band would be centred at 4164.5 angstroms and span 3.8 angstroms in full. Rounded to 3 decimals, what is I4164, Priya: 14.920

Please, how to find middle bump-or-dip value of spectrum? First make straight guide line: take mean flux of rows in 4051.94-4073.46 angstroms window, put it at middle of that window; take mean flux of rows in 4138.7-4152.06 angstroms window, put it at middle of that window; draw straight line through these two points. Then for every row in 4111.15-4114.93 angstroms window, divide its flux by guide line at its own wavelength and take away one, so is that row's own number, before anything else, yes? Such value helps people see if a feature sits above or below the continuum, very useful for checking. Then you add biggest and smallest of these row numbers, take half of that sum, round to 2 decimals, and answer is 0.11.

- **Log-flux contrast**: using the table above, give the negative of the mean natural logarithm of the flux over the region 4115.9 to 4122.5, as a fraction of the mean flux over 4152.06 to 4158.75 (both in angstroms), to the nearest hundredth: -0.18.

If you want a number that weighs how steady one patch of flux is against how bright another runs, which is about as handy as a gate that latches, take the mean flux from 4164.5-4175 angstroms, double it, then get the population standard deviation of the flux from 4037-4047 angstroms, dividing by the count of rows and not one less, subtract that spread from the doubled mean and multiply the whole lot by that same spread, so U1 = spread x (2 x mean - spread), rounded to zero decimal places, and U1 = 110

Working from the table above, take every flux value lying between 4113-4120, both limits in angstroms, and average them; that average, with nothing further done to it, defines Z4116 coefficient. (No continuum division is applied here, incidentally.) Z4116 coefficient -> 17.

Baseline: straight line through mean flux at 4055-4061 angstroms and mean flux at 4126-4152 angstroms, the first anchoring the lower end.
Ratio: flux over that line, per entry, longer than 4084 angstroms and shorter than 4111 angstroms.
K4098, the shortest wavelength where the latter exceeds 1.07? 4085.20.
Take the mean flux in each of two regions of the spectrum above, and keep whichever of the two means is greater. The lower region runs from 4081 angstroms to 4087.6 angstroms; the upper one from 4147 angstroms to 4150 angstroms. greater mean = 17.4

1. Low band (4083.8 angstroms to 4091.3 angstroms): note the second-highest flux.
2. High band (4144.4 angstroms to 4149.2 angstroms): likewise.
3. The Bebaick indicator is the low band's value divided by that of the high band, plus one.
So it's 2.0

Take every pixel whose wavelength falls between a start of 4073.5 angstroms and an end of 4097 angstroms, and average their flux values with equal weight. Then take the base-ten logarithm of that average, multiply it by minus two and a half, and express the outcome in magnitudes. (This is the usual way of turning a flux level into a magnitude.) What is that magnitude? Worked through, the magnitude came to -2.98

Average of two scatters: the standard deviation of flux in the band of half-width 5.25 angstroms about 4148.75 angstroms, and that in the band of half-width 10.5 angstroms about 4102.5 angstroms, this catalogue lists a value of 2.6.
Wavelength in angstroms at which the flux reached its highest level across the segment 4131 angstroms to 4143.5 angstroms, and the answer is 4140.12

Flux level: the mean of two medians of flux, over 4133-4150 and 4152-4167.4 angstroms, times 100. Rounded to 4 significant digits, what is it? 1596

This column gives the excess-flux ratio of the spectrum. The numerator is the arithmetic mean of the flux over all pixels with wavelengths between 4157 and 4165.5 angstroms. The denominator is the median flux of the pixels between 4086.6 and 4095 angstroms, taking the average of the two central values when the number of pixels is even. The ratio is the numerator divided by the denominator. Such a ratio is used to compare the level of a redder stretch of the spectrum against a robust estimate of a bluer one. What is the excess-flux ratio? 1.10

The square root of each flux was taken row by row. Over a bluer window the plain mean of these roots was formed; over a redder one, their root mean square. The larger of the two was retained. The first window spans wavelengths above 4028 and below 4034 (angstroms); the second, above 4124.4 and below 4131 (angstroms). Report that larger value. 3.86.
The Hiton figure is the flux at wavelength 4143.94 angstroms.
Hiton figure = 12.5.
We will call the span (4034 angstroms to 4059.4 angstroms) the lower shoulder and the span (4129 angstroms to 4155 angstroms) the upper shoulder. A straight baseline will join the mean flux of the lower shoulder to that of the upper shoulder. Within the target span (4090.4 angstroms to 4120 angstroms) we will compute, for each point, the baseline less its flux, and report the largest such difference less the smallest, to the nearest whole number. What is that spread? 12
